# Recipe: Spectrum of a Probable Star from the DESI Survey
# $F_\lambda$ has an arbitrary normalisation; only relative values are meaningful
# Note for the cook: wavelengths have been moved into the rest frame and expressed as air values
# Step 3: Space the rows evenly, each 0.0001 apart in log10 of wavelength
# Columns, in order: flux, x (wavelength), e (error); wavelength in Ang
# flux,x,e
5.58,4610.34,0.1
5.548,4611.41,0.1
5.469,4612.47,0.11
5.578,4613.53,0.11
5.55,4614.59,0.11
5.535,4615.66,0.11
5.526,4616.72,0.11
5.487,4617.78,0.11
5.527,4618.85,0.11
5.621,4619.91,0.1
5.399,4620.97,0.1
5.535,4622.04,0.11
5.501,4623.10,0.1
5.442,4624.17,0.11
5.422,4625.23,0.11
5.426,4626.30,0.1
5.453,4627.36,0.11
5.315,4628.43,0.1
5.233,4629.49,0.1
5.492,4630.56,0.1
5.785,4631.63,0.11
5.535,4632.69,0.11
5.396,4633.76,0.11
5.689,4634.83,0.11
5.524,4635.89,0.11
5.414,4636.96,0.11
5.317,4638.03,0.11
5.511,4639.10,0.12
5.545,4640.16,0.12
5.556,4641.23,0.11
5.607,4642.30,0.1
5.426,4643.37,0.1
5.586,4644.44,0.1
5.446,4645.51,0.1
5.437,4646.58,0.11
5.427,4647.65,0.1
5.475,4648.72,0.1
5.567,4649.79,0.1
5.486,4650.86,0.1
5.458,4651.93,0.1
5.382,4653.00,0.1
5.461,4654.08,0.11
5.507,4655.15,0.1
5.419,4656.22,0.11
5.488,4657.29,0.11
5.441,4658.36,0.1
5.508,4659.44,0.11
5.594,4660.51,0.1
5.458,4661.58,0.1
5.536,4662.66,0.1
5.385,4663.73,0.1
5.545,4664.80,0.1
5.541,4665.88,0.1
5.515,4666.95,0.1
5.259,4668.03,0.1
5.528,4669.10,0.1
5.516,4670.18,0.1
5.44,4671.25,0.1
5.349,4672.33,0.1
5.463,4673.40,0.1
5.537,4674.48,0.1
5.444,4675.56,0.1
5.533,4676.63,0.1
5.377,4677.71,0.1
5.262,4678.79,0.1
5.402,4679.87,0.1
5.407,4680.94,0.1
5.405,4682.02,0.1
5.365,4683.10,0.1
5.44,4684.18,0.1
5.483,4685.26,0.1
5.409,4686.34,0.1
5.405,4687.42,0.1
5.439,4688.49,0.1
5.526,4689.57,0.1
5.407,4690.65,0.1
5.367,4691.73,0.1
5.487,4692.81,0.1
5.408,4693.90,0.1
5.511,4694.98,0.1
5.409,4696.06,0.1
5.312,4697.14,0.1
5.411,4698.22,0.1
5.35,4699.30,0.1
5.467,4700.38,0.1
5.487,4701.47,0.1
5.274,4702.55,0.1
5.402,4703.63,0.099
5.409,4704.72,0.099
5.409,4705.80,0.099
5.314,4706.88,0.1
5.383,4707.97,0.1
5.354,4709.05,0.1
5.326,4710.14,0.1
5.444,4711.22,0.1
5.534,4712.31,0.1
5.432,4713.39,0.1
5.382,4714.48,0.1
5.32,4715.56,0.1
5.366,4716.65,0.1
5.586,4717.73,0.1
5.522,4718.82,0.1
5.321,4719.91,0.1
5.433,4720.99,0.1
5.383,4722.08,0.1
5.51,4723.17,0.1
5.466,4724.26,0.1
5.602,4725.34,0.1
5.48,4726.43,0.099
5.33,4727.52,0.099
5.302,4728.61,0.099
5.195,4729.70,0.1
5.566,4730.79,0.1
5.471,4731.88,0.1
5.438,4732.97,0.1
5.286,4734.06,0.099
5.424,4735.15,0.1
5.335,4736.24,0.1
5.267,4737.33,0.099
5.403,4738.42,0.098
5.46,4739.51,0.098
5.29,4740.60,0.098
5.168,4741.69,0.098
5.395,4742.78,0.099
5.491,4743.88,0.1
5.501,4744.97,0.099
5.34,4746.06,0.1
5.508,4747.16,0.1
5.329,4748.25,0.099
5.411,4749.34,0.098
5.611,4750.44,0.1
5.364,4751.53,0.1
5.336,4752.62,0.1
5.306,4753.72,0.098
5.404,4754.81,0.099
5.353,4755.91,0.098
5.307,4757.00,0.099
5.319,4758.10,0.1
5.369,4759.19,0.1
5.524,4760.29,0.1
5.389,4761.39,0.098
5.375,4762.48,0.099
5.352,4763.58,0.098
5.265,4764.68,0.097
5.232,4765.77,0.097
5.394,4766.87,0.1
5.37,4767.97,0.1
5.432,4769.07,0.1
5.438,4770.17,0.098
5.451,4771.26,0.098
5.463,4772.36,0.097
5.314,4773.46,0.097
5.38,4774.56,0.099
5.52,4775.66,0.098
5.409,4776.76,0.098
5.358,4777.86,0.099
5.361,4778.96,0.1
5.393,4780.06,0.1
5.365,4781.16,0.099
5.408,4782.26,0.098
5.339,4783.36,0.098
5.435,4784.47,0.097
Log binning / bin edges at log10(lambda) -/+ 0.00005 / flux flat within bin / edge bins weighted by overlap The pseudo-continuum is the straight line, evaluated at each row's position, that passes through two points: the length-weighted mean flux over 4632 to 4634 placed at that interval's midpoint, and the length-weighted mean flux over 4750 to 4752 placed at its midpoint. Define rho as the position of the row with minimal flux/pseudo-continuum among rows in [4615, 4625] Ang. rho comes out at 4620.97 Ang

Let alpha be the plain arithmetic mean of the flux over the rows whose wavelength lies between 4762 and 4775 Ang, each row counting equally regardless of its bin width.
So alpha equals 5.37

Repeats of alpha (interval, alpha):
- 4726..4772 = 5.38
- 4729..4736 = 5.40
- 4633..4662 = 5.49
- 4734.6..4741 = 5.36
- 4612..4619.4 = 5.52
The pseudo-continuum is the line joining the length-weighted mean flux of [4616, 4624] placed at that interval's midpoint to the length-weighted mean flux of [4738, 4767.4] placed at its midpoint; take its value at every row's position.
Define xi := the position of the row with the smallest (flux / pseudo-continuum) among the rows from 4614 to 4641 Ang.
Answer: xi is 4629.49 Ang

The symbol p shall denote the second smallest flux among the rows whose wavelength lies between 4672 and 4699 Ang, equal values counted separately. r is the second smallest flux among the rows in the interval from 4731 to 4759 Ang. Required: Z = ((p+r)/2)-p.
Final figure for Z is -0.02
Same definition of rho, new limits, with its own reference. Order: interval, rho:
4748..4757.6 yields 4753.72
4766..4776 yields 4773.46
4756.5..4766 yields 4765.77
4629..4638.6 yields 4629.49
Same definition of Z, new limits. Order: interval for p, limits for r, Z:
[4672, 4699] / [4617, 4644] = 0.00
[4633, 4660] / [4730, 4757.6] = -0.06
